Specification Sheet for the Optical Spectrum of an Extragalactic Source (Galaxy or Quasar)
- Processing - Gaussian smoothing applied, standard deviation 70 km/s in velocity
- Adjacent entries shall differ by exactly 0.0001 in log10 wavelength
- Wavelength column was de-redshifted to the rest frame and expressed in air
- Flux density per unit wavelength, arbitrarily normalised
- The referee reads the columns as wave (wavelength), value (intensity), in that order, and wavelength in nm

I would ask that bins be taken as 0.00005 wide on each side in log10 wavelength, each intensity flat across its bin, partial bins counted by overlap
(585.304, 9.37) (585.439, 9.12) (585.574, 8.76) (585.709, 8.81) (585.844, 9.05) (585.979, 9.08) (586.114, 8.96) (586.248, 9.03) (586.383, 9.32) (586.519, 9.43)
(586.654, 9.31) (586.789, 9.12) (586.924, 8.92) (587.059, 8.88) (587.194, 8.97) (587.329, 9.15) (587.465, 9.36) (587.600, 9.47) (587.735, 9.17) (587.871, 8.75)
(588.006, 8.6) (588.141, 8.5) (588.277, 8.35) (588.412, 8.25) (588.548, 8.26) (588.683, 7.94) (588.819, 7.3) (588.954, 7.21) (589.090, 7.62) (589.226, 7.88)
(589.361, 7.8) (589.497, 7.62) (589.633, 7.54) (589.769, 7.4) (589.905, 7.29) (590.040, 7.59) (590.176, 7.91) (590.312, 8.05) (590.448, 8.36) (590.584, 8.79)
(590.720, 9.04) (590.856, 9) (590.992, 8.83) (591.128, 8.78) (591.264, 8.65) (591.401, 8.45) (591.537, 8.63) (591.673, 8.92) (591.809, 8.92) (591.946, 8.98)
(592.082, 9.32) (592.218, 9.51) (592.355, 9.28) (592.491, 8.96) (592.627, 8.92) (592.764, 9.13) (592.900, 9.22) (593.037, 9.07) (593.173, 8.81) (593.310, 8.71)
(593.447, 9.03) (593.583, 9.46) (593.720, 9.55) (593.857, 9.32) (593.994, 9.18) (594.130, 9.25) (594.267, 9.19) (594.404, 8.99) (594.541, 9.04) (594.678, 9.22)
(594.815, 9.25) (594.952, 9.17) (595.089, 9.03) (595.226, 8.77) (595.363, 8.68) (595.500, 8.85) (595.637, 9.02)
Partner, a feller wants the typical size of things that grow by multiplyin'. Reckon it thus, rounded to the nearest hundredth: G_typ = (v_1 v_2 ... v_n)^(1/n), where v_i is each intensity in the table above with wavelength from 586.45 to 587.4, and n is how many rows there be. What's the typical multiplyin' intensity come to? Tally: 9.11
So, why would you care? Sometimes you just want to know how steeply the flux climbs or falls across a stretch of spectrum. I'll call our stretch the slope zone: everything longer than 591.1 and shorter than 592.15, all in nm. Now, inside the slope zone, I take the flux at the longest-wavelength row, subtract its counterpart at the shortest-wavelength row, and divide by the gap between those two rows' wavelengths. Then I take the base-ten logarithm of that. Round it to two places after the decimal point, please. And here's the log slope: -0.25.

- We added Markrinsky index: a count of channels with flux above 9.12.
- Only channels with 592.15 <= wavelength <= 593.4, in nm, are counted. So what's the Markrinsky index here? 4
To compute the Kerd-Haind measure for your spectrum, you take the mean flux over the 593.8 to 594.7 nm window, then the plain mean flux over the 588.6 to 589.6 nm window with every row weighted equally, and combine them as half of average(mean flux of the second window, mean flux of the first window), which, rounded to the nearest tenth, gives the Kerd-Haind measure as 4.2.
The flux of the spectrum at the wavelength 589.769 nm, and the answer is 7.4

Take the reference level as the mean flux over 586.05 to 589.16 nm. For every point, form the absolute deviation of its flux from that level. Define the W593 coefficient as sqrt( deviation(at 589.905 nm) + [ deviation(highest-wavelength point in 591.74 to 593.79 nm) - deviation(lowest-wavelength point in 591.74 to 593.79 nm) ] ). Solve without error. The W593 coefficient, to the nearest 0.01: 1.42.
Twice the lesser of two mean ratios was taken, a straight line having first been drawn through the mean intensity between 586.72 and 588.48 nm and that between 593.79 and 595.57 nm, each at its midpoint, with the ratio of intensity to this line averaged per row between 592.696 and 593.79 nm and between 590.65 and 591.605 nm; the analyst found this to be 1.95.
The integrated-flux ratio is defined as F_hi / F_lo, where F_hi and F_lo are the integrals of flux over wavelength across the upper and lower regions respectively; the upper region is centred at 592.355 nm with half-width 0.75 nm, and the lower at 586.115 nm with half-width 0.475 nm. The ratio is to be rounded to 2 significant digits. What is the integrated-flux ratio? 1.6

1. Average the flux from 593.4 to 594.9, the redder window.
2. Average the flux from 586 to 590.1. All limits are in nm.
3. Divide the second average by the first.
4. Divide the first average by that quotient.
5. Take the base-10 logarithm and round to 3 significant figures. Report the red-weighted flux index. 1.00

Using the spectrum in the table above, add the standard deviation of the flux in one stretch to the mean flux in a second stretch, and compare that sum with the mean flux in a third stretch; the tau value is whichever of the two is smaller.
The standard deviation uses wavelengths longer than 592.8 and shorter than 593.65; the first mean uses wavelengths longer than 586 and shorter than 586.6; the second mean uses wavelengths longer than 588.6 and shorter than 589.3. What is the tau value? 7.6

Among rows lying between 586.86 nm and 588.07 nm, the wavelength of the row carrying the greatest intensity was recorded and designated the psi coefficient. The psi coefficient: 587.600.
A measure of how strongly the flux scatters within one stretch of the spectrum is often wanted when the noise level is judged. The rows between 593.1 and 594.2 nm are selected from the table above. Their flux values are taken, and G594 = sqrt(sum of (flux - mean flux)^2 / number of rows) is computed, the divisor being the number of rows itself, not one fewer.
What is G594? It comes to 0.28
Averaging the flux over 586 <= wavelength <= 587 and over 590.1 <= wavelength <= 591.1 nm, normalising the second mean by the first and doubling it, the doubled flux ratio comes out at 1.87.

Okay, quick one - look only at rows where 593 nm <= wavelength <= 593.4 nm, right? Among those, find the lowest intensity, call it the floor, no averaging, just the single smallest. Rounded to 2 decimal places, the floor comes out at 8.71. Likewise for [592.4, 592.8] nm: 8.92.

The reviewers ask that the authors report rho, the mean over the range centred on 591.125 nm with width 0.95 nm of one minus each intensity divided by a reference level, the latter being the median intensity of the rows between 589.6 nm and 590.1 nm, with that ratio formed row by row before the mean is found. -0.17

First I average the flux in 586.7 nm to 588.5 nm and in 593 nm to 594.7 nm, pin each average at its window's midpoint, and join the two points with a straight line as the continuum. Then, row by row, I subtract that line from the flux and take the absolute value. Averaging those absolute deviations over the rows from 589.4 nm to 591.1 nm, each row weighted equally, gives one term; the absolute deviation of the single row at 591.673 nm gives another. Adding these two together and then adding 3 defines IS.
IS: 4.0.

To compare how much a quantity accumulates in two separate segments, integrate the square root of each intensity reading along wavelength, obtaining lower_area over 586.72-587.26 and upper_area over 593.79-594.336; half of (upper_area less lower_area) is 0.02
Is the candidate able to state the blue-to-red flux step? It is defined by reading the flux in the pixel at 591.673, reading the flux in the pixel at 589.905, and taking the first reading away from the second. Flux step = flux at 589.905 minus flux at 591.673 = -1.6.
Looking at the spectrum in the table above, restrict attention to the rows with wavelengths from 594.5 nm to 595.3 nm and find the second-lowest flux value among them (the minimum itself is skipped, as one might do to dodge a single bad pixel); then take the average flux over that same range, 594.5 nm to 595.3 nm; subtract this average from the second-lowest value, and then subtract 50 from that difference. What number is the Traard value -50.05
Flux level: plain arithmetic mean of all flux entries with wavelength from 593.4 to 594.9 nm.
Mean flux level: 9.23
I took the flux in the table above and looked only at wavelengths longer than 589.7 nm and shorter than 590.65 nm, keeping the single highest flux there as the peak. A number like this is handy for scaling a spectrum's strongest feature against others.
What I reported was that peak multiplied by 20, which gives 176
